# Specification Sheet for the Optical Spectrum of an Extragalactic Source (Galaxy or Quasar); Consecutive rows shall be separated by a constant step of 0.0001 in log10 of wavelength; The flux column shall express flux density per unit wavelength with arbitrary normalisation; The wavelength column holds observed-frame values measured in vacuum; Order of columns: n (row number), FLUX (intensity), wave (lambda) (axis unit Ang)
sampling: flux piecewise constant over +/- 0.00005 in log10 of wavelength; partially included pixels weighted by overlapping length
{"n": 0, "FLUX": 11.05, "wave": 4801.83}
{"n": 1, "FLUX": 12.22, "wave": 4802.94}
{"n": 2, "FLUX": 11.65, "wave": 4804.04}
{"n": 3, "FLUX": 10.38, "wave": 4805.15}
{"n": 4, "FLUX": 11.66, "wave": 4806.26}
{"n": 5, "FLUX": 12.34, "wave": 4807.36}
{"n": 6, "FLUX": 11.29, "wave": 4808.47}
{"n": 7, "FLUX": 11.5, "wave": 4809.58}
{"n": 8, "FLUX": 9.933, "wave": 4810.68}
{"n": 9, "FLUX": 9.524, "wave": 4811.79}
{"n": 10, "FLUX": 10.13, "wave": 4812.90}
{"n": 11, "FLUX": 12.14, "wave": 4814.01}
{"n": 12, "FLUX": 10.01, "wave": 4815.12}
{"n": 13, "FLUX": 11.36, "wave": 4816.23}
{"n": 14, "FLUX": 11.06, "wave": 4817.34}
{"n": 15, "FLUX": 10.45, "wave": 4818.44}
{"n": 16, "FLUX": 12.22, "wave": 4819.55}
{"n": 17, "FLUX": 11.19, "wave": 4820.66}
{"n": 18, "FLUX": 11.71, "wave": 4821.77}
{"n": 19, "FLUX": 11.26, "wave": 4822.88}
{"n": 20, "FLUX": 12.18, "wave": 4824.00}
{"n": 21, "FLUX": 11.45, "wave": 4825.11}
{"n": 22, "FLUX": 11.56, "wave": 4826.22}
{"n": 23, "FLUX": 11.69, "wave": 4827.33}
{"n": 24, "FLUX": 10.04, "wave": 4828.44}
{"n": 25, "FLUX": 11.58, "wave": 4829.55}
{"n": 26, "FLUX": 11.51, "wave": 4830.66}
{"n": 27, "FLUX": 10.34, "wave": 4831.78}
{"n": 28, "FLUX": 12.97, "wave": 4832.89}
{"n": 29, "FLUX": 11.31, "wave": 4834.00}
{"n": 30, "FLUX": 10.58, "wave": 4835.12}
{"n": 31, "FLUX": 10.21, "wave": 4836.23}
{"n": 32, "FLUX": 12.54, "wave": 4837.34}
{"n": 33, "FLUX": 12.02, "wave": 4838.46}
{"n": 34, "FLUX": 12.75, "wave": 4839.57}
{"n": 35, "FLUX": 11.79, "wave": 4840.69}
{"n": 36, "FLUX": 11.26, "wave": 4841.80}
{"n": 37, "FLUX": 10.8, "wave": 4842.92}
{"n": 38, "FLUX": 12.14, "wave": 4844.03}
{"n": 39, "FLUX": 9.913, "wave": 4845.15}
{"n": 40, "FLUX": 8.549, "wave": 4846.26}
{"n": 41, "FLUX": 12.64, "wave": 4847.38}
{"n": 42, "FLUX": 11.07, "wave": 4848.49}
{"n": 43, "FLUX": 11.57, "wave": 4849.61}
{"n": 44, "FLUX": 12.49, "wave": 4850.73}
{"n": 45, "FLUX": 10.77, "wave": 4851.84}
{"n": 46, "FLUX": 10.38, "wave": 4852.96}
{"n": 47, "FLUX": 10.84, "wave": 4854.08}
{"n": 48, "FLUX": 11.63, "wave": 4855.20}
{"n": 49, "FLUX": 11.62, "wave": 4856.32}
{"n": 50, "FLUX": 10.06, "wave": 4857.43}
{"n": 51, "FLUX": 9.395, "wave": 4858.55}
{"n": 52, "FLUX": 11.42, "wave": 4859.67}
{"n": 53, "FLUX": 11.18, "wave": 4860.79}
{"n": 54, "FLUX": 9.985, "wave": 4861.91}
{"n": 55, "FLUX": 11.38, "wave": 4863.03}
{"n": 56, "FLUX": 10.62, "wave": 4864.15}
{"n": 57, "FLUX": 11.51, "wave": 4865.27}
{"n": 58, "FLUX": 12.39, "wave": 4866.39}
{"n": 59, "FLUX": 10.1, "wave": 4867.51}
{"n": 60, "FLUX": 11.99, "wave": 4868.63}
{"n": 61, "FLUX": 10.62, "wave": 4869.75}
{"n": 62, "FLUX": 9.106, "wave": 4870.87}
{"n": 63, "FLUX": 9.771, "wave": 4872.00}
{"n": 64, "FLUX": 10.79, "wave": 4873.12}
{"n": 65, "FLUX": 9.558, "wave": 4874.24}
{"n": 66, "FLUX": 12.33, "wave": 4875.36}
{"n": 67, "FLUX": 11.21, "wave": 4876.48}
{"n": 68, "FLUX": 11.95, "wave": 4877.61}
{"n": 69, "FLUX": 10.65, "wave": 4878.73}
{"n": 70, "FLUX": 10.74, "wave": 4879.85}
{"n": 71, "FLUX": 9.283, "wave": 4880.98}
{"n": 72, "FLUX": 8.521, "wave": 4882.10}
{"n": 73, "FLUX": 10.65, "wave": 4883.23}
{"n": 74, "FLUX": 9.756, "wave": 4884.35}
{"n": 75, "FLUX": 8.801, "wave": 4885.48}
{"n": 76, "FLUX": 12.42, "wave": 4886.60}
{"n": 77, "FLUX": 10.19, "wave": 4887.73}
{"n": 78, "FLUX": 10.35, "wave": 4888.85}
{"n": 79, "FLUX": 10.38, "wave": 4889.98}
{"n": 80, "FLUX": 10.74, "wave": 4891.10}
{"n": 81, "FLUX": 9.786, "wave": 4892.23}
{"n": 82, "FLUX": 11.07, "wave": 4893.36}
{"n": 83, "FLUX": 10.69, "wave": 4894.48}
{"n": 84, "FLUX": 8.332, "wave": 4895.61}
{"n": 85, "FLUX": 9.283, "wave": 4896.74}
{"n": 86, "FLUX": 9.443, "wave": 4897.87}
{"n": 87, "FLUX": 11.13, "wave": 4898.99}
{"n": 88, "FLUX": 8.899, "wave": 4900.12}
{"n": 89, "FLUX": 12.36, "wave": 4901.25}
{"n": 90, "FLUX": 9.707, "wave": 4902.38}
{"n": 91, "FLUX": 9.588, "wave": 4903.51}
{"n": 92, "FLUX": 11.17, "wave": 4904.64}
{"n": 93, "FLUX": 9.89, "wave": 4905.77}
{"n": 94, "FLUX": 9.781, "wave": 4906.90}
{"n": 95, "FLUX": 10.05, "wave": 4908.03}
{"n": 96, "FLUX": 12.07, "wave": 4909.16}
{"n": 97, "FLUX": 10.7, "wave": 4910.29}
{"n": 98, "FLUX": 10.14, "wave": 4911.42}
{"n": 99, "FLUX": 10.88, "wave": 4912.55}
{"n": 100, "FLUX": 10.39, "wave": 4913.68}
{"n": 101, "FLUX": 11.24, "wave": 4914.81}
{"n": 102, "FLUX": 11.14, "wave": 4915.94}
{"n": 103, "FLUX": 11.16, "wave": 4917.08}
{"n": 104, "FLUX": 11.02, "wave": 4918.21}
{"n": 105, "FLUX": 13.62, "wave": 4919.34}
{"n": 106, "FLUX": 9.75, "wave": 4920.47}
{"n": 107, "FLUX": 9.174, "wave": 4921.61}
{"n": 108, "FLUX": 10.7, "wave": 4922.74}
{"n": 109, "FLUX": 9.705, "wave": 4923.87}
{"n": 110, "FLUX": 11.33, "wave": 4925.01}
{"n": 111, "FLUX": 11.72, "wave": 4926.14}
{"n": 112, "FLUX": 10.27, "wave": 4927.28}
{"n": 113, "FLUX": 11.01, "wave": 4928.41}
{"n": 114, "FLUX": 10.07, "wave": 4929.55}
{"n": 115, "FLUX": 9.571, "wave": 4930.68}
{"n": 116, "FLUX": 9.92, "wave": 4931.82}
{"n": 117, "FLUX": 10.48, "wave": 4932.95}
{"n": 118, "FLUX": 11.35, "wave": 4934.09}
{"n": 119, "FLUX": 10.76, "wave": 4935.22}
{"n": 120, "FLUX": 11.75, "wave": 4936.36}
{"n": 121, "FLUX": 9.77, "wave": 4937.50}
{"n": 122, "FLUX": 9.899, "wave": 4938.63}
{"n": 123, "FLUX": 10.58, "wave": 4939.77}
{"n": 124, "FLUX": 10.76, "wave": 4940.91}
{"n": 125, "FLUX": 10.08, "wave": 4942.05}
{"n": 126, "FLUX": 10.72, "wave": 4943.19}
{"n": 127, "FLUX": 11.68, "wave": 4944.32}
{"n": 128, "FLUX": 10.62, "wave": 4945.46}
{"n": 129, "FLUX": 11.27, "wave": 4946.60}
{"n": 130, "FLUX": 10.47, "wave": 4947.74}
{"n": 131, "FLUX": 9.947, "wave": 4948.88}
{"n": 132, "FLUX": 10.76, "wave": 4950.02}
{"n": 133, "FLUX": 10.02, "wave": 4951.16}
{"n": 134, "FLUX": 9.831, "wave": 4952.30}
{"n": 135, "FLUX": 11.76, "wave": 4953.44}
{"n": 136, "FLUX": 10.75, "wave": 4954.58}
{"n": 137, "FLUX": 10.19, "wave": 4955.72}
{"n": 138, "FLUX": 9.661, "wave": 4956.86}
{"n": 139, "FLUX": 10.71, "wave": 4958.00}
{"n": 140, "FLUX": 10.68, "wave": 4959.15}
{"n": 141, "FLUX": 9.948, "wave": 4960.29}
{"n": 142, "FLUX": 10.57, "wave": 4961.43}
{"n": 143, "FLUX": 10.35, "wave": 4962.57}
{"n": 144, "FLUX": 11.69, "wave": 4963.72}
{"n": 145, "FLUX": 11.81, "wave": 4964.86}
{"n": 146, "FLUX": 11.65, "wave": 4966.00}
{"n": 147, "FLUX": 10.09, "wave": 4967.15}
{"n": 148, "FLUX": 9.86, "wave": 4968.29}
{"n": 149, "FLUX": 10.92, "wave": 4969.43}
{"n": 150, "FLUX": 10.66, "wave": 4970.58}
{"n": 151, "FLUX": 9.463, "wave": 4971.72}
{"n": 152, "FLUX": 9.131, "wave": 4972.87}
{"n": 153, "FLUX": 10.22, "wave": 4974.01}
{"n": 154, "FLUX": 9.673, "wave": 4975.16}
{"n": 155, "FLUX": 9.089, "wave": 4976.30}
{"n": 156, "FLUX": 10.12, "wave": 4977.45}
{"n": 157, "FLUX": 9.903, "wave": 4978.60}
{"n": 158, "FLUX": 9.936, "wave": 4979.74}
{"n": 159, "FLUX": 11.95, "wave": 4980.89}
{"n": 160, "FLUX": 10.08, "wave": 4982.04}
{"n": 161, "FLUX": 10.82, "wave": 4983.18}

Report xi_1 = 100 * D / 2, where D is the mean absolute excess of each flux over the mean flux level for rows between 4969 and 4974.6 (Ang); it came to 31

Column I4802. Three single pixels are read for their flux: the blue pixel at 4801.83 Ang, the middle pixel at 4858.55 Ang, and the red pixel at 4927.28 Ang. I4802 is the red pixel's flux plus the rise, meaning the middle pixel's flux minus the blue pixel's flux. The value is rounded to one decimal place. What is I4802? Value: 8.6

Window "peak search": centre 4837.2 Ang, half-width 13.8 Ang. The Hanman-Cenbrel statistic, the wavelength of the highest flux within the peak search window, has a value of 4832.89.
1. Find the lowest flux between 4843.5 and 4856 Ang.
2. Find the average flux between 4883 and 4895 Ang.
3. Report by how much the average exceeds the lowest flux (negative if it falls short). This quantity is 1.9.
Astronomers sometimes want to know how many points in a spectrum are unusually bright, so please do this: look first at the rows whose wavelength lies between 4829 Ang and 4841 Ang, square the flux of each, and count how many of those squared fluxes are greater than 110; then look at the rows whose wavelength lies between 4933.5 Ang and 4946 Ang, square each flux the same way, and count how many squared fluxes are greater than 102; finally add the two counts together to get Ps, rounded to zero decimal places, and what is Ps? 17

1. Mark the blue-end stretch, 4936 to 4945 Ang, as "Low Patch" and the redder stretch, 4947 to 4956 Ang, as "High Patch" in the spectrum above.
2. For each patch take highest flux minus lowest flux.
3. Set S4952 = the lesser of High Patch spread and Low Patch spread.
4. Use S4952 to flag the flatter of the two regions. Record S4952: 1.93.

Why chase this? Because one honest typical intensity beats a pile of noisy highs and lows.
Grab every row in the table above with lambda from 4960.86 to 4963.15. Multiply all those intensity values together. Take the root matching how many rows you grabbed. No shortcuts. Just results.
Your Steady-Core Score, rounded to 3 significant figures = 10.5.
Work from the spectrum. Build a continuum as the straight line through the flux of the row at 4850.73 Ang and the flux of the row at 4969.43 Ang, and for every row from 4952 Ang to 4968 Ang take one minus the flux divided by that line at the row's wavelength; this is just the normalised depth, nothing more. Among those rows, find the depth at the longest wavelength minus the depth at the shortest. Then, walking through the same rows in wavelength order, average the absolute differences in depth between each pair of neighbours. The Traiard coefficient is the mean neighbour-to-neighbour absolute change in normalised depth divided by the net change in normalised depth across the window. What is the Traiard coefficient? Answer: -1.7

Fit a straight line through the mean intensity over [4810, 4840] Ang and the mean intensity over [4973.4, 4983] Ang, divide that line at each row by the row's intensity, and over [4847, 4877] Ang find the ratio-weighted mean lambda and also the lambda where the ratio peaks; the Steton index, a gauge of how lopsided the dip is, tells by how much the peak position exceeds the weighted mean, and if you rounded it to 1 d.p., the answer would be 8.8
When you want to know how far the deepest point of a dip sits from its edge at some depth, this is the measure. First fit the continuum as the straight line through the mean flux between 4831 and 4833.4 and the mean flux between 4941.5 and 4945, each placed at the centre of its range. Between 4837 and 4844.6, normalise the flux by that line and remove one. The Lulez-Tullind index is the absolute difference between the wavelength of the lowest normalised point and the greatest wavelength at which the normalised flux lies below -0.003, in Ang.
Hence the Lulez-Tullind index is 0.0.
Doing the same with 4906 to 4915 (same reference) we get 6.8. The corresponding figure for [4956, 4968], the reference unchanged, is 10.3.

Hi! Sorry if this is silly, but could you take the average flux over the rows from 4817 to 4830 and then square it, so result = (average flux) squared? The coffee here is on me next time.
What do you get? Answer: 129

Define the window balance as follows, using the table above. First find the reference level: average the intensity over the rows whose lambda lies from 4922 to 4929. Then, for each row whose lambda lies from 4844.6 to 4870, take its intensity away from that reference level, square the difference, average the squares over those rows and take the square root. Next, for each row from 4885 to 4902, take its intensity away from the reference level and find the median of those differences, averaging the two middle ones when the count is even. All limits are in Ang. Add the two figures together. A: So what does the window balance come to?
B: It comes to 1.4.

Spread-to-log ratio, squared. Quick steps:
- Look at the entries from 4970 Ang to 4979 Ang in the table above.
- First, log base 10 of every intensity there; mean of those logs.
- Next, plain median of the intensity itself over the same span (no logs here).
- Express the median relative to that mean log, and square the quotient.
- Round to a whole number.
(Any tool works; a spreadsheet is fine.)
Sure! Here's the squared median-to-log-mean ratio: 98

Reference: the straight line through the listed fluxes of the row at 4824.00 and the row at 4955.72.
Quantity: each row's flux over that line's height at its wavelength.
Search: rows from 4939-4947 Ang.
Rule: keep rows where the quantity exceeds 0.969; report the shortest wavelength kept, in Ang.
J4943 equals 4939.77 Ang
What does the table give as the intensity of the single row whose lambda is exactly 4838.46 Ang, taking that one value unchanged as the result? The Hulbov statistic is 12.02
